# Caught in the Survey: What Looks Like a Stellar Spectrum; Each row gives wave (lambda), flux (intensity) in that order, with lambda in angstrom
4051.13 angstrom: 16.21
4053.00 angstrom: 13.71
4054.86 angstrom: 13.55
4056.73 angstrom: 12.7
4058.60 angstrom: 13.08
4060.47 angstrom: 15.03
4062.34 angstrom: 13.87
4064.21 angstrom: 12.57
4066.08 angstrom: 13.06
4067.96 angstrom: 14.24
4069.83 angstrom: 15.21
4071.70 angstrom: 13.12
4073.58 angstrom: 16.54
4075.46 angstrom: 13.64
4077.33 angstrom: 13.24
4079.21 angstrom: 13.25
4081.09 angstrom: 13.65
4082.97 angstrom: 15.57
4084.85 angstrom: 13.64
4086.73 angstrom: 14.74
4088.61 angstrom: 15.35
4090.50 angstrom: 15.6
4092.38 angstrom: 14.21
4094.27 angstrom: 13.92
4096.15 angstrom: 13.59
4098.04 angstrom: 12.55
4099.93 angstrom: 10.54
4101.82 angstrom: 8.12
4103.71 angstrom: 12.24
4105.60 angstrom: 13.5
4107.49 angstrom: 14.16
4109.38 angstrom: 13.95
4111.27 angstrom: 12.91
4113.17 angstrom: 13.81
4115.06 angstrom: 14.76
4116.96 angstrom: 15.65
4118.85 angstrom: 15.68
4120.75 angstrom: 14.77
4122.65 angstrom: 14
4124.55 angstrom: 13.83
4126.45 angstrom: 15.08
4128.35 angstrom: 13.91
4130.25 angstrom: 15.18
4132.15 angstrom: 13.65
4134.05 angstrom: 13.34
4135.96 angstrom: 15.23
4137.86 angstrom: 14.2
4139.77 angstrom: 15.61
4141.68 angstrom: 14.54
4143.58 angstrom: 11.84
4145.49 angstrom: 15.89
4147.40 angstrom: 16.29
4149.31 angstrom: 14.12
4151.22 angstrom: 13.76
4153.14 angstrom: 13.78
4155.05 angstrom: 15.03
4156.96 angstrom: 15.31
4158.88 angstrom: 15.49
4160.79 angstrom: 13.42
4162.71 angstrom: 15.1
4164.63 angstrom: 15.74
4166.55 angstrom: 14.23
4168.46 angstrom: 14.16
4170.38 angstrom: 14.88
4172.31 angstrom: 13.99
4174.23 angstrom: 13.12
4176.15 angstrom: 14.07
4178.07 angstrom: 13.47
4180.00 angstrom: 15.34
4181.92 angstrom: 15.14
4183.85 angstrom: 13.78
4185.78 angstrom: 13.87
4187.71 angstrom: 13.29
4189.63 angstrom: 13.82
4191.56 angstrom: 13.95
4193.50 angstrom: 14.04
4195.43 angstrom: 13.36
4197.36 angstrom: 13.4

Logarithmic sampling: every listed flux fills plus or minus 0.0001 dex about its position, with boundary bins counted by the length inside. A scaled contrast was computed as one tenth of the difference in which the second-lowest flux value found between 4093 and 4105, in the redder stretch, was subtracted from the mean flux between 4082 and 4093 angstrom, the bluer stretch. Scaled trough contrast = 0.43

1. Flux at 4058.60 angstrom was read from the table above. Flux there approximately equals 13.08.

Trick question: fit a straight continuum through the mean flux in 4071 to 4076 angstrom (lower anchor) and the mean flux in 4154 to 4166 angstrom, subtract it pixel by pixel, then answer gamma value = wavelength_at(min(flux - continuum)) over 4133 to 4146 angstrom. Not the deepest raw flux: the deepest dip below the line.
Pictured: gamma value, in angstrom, 4143.58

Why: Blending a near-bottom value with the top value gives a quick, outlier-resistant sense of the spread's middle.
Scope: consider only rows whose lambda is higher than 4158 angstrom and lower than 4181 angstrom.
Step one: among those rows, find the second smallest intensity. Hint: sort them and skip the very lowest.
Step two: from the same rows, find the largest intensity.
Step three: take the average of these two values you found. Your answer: 14.6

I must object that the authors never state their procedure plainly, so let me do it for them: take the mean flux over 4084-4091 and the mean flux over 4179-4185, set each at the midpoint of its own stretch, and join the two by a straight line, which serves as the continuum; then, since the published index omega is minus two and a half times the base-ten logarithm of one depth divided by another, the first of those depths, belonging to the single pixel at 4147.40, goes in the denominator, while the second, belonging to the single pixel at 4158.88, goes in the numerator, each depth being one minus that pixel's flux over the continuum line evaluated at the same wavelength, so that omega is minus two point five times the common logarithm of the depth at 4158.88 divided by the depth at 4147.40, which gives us 0.8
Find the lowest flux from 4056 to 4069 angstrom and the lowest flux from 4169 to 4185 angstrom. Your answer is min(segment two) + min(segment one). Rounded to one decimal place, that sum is 25.7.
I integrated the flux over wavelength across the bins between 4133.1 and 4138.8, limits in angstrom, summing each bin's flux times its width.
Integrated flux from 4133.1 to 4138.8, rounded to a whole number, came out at 81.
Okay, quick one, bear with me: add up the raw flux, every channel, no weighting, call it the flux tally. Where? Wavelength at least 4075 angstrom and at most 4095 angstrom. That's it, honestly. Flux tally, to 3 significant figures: 157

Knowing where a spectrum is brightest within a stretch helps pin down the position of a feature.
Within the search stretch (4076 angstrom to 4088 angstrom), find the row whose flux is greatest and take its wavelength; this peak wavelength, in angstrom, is 4082.97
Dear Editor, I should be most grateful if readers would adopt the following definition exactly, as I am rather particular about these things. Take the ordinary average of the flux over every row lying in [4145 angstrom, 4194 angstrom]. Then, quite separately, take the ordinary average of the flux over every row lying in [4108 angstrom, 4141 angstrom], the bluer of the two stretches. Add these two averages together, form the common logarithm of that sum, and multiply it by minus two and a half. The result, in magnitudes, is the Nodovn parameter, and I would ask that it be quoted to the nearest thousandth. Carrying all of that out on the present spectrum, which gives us -3.651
